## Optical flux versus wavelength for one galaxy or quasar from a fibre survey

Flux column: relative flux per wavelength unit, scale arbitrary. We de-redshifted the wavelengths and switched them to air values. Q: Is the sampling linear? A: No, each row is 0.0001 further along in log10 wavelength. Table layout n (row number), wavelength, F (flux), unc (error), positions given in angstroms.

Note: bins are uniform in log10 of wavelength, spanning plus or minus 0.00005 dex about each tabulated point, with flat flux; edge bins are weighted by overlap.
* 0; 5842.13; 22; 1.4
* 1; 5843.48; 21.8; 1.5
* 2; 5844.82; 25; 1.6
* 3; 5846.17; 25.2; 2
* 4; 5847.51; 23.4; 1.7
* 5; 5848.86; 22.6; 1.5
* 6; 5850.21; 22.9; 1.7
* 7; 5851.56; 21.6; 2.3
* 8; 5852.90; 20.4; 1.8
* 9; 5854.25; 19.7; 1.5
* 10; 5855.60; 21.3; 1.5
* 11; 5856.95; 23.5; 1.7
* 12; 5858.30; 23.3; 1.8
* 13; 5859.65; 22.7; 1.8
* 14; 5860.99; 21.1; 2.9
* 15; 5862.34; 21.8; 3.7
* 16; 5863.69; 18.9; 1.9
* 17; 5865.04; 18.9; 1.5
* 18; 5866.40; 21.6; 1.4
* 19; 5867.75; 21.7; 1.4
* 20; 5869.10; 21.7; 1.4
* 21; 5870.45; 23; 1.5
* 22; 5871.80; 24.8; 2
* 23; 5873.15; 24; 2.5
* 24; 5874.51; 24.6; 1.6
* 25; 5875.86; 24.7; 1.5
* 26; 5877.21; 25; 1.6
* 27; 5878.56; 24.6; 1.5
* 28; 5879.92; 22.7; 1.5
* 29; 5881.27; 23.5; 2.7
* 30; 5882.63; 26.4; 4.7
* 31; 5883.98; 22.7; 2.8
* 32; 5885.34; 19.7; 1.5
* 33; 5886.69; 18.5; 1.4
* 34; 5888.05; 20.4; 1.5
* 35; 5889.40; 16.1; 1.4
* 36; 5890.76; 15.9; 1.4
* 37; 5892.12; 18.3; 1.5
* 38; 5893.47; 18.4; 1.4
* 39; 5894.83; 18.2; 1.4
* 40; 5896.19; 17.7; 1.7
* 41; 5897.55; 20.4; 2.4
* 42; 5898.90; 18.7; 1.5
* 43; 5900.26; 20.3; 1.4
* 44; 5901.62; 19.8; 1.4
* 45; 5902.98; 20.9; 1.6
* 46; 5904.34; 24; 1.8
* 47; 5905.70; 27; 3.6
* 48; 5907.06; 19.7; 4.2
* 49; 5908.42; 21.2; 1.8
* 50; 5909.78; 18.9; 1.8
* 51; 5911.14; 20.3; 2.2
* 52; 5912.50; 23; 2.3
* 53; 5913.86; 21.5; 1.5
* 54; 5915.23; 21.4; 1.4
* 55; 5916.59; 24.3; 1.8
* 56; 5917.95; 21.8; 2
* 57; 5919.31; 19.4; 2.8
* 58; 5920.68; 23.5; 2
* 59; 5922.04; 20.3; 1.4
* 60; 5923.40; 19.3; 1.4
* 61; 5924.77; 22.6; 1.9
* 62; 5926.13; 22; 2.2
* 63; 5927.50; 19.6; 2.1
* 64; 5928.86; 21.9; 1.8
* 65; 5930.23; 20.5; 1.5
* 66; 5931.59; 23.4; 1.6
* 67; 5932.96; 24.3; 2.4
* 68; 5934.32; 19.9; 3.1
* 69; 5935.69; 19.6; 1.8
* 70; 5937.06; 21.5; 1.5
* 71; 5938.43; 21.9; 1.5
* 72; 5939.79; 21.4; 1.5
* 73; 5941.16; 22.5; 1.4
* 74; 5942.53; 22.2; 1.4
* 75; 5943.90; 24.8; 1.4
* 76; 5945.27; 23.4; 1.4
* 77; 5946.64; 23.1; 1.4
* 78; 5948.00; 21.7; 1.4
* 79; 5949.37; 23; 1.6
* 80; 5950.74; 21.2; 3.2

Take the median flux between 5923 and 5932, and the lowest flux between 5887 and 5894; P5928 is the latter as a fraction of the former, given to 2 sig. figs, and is 0.73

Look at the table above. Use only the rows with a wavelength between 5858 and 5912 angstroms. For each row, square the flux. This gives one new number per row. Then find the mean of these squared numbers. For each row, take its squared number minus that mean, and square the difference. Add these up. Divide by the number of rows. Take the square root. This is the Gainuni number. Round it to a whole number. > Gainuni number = 116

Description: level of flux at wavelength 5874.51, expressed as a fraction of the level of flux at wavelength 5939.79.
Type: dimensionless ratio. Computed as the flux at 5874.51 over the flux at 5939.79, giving 1.15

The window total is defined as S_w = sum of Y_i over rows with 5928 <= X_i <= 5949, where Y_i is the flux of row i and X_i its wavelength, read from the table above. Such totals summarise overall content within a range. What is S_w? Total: 332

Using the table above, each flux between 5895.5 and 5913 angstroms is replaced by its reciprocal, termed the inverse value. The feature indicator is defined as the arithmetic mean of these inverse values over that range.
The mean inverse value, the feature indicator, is 0.0484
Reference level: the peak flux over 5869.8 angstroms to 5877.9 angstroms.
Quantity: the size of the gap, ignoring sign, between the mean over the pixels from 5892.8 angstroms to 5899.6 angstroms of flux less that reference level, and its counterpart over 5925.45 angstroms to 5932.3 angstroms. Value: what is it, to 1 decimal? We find 2.8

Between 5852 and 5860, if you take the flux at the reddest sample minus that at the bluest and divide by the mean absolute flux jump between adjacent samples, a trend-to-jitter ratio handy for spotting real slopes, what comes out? 2.2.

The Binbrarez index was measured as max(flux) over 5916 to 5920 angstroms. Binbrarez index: 24.3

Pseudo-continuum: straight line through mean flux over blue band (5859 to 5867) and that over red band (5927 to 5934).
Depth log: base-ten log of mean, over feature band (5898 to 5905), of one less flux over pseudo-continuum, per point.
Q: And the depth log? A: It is -1.47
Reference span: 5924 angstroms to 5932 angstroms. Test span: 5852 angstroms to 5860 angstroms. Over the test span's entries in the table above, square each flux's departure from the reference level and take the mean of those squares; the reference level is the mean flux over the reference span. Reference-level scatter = 2.1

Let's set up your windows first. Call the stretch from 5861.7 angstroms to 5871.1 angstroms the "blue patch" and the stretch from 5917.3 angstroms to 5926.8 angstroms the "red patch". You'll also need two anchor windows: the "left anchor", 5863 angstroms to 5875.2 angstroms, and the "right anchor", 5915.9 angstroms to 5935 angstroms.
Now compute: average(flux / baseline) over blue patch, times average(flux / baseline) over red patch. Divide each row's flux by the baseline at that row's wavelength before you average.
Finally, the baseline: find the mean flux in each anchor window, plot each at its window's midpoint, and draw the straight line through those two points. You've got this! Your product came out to 0.93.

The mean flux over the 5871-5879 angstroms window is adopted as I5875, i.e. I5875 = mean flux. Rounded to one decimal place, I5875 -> 24.6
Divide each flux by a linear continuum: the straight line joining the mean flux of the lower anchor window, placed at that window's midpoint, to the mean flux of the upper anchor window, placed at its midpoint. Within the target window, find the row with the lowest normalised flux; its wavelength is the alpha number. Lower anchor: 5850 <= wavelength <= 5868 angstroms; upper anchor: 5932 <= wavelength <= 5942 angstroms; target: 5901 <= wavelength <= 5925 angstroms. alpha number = 5909.78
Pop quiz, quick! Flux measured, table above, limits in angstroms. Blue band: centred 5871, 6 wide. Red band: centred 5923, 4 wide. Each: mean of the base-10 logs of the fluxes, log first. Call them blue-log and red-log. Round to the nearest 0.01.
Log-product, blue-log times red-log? 1.80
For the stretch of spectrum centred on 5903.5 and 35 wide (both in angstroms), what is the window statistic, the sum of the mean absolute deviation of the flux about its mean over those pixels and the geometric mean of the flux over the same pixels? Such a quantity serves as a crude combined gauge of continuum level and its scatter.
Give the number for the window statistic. 22.1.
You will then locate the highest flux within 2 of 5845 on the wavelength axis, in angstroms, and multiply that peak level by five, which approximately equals 126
